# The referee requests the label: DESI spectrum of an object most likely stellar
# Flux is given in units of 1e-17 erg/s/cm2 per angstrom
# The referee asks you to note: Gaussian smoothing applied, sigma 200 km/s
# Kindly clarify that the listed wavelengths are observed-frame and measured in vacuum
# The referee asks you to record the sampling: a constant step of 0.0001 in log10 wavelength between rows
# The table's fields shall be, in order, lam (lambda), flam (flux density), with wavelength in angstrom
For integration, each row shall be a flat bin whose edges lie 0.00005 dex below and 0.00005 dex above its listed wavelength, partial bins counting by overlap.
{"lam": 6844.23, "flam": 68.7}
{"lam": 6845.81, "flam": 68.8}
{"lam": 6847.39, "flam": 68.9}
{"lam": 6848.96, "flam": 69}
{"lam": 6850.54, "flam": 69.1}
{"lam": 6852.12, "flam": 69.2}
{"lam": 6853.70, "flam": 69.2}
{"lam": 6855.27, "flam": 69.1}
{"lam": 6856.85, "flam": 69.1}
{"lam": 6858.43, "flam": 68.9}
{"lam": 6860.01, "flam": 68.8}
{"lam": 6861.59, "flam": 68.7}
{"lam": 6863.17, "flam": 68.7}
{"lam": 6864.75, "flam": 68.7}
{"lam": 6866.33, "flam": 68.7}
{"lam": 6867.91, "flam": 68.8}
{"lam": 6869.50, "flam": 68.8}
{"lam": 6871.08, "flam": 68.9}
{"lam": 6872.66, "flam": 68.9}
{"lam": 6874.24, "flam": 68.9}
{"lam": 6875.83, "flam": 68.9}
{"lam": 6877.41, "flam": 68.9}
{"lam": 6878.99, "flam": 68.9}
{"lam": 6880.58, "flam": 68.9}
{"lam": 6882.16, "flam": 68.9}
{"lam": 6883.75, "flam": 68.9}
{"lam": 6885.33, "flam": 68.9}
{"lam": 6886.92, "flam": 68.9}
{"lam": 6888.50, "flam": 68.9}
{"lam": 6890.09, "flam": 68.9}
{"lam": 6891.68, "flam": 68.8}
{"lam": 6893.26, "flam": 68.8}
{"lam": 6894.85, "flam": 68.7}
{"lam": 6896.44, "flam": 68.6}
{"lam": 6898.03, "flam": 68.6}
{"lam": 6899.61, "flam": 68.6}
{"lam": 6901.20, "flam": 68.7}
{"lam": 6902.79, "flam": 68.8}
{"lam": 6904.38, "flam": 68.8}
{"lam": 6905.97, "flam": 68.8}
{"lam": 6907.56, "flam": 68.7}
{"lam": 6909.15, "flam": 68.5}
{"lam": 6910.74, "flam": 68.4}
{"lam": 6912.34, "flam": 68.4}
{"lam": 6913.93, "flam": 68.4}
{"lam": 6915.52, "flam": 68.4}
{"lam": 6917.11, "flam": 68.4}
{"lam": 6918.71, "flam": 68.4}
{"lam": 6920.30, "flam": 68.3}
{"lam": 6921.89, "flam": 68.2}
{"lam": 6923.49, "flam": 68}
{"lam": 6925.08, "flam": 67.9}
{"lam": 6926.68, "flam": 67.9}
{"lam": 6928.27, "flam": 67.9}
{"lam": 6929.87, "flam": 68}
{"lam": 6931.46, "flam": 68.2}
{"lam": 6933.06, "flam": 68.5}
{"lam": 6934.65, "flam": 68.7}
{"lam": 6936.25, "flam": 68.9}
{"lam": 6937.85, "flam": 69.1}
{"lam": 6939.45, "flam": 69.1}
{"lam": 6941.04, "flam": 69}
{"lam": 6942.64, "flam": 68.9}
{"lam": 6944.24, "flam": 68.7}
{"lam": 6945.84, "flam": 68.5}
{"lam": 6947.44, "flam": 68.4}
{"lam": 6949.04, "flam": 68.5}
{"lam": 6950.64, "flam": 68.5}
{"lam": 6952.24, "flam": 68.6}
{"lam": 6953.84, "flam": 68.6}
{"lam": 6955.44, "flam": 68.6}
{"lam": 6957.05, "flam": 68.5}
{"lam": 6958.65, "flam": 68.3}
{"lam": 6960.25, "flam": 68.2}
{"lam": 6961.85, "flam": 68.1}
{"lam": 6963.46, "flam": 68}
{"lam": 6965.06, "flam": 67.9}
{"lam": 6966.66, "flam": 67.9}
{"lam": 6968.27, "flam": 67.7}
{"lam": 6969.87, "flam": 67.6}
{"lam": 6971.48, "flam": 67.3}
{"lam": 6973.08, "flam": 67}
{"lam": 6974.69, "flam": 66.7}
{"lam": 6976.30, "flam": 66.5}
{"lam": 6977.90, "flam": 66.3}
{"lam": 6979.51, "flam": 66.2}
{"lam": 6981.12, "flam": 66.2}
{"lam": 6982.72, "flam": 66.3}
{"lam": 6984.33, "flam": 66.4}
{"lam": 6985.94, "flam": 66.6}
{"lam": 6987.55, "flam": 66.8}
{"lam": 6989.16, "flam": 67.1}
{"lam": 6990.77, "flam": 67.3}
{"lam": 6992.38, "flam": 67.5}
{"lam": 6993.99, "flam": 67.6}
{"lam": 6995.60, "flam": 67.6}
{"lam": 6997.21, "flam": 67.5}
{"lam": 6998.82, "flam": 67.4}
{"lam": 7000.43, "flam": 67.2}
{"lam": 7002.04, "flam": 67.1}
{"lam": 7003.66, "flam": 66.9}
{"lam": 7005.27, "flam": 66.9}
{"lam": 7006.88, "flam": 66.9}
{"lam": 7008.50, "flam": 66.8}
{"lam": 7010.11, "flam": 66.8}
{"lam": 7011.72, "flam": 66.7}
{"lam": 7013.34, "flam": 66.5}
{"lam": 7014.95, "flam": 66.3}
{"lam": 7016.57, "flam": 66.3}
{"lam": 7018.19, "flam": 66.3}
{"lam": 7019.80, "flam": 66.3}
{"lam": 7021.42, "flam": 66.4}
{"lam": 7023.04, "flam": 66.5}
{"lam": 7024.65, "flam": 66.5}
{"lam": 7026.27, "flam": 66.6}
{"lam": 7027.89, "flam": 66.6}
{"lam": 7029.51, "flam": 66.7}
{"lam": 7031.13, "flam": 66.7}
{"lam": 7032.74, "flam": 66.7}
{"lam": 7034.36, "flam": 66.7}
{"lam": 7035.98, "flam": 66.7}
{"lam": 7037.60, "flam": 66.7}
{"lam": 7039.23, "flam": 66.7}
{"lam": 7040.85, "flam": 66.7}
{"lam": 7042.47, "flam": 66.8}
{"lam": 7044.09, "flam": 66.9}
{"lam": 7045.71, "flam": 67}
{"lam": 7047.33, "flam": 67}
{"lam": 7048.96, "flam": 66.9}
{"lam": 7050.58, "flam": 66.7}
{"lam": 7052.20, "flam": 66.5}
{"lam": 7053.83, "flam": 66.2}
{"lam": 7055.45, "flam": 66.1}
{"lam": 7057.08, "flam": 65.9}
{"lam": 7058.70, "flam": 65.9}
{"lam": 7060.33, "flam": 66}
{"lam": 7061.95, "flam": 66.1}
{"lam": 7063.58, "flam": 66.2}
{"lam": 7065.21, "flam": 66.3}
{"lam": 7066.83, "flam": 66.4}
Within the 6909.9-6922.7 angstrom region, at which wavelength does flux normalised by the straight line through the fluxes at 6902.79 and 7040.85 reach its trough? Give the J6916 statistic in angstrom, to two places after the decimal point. 6921.89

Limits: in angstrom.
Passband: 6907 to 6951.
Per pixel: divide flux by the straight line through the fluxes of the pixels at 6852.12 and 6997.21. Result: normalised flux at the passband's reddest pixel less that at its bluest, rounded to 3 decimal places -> 0.004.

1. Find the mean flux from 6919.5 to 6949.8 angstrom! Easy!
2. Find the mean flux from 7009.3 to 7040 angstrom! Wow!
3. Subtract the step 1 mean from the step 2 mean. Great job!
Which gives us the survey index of -1.9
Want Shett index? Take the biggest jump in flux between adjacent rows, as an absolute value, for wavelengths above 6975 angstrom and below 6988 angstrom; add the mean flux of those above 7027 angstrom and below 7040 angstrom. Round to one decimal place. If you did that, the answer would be 66.9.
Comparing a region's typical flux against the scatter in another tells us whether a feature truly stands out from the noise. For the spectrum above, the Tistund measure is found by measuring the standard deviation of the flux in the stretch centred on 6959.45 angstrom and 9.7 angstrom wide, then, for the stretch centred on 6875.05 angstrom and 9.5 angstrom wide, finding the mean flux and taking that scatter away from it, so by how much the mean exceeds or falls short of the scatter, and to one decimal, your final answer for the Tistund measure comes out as 68.7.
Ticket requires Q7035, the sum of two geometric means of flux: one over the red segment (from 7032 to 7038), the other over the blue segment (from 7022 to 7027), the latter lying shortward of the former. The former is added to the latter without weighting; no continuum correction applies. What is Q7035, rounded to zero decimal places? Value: 133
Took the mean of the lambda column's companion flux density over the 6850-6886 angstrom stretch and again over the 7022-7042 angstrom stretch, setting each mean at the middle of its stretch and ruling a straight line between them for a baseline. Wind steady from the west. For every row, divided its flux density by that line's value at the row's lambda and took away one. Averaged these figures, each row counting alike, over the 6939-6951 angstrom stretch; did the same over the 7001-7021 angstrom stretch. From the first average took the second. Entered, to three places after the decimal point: 0.017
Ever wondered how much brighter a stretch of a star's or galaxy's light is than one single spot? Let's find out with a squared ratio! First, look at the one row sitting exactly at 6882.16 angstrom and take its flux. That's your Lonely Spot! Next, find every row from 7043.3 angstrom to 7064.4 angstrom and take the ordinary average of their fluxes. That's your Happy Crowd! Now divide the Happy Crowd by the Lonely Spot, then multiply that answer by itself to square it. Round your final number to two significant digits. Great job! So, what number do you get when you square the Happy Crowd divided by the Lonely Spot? 0.93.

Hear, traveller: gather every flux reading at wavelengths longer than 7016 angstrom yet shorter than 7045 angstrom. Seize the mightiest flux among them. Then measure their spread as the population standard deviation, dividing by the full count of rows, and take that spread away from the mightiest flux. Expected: 66.7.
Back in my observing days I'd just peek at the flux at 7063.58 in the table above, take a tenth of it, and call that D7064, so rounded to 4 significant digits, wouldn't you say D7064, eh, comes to 6.620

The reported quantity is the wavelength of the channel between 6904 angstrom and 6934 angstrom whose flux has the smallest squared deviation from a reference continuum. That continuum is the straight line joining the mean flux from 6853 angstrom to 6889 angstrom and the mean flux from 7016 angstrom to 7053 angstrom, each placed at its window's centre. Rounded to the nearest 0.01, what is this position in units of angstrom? 6921.89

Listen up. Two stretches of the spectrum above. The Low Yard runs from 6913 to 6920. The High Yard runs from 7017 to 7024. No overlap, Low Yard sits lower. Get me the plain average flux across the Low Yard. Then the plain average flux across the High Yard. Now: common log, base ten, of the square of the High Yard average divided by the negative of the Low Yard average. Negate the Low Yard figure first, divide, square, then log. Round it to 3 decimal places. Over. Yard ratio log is -0.026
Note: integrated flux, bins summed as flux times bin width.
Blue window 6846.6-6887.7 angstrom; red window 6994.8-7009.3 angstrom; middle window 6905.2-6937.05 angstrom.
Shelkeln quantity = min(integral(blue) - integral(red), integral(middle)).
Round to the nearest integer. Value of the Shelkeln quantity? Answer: 1859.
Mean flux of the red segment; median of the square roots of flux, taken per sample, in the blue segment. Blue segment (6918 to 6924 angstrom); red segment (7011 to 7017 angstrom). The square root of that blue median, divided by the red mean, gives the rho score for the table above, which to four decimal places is 0.0433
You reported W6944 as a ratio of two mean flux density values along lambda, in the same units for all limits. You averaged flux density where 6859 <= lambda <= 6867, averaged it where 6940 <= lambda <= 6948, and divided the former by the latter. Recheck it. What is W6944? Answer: 1.00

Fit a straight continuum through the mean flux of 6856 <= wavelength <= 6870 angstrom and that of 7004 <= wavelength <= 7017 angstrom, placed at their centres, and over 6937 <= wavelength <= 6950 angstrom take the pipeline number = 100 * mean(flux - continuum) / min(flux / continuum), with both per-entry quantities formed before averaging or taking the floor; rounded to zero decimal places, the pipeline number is 113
